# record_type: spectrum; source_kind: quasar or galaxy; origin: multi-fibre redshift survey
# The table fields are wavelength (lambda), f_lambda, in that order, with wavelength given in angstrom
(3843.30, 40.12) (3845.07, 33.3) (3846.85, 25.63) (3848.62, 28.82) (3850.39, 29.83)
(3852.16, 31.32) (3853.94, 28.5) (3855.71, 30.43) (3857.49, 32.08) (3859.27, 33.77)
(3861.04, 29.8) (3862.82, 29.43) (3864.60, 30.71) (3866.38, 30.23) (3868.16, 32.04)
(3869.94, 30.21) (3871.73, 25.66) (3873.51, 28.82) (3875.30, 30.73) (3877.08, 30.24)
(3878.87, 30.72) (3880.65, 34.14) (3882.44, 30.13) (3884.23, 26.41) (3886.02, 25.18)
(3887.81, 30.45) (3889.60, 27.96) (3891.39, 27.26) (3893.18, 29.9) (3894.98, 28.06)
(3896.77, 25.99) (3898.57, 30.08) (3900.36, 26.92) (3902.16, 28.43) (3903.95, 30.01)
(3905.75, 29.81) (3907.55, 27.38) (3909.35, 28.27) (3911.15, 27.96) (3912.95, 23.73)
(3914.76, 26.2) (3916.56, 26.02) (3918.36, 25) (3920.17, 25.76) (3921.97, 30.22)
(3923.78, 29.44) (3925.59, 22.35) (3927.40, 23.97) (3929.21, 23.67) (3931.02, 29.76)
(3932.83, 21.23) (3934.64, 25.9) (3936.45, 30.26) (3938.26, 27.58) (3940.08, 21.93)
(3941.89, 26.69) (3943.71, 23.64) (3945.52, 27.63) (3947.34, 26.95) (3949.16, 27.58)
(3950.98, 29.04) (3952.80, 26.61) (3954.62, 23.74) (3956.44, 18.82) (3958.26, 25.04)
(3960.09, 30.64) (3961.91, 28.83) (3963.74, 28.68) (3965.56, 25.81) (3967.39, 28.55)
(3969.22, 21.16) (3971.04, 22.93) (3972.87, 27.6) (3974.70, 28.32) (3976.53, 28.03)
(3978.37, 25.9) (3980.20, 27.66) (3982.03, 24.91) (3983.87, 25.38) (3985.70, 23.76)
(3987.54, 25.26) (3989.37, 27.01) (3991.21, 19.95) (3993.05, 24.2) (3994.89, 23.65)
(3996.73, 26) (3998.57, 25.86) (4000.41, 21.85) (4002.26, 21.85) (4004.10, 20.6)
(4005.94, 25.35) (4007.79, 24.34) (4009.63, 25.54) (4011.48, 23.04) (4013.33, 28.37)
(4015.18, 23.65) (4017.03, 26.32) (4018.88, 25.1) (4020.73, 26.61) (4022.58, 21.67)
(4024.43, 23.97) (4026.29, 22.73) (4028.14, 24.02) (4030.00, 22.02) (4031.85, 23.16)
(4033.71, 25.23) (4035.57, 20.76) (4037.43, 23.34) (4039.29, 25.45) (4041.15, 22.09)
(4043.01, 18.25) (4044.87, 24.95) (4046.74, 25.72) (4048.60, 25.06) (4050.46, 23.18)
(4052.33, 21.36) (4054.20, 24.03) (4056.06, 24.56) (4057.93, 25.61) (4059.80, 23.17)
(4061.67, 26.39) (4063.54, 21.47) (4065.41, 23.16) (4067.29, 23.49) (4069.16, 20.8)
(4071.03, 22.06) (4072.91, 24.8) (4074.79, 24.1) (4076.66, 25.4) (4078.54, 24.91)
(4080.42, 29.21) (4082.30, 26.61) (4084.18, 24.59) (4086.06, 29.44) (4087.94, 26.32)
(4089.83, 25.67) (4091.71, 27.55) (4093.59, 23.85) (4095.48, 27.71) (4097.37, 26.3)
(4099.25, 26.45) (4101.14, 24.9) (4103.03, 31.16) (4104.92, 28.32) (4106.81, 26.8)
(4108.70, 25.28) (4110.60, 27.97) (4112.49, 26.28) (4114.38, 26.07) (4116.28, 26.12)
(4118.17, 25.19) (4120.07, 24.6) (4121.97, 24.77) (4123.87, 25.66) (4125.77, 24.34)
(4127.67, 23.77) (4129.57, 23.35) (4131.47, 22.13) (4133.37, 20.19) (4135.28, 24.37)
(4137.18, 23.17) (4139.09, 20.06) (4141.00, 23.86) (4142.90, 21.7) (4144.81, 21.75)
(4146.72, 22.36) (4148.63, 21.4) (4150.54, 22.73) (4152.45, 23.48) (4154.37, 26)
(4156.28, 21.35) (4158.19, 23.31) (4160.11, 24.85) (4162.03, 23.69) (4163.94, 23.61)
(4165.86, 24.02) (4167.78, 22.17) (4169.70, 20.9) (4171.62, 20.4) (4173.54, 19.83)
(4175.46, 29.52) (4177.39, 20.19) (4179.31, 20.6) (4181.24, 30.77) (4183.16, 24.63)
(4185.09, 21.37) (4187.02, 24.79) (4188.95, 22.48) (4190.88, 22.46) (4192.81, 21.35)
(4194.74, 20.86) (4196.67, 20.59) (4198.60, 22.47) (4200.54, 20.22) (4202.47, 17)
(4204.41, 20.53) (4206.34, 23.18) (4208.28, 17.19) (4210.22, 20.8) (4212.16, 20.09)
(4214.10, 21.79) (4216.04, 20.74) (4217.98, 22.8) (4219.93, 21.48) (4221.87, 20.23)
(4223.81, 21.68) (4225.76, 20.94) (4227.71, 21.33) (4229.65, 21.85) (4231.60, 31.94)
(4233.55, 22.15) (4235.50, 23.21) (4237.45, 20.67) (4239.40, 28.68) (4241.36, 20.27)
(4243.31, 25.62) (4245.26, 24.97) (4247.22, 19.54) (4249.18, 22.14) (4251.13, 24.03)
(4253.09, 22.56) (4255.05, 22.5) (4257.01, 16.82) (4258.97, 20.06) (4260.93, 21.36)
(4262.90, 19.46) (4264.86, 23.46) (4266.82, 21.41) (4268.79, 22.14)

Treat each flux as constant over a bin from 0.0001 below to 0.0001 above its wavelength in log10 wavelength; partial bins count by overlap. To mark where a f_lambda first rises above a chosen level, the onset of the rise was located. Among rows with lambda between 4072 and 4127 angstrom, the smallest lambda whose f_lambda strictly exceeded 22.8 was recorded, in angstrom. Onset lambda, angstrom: 4072.91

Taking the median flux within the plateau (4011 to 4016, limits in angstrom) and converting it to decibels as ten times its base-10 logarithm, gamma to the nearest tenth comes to 13.7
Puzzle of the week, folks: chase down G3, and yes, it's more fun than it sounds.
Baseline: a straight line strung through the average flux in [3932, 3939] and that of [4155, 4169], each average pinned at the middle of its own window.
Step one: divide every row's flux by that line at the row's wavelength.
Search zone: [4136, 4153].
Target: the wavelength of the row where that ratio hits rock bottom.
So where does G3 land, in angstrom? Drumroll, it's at 4139.09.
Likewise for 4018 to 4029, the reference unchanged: 4022.58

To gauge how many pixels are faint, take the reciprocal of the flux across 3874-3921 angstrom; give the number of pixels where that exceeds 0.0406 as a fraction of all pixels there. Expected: 0.0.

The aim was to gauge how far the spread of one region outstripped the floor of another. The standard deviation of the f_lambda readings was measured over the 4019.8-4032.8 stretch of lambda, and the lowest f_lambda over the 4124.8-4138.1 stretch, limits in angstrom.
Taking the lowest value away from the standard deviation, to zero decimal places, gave -19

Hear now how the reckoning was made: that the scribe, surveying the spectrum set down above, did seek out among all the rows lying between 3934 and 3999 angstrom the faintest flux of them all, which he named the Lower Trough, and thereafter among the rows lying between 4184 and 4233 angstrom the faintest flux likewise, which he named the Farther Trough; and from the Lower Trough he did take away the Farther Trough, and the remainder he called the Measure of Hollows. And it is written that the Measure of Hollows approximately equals 2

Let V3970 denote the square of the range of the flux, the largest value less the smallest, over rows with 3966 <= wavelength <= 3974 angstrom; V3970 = 55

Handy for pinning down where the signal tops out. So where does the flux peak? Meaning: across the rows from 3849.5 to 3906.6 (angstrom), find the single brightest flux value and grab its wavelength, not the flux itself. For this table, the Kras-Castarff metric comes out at 3880.65 angstrom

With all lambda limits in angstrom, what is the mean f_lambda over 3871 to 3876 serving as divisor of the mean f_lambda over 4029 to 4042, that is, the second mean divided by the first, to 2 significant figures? 0.82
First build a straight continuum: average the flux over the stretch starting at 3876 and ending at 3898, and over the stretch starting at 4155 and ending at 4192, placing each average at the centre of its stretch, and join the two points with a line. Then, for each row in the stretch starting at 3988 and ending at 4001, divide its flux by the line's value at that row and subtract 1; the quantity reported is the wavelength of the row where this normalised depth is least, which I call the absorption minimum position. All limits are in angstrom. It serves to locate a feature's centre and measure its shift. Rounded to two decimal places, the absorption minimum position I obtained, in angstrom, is 3991.21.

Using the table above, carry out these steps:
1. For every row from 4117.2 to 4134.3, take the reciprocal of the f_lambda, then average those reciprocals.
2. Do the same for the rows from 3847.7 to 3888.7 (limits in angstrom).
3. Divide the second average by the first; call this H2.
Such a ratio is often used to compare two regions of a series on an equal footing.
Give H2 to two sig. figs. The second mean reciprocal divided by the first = 0.79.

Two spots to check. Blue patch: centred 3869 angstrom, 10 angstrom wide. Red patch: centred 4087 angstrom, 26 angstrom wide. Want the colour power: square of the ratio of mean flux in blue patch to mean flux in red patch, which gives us 1.27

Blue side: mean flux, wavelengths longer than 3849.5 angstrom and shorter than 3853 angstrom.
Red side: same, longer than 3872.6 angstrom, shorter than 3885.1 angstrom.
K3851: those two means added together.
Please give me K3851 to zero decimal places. 61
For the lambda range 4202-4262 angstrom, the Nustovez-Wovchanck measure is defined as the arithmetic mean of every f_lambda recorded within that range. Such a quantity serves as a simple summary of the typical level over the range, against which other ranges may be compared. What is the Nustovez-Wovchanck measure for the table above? 21.9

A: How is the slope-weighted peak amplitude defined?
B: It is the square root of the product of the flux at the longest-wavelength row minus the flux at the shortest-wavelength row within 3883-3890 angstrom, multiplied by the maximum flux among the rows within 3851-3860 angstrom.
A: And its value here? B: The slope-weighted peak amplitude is 7.2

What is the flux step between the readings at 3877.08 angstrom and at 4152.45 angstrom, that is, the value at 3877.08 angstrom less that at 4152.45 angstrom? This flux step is 6.8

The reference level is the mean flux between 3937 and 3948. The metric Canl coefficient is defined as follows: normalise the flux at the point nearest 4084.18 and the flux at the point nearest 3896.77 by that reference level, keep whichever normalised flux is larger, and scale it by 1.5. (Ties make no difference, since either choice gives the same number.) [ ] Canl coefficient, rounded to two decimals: 1.51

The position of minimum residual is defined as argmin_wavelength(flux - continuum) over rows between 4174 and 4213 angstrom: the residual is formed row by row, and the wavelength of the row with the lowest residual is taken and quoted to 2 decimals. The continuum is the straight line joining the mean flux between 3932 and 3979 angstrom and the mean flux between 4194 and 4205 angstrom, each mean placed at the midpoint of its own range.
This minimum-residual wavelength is 4202.47 angstrom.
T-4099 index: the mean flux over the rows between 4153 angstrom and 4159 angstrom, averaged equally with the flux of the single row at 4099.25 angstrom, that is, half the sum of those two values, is 25.0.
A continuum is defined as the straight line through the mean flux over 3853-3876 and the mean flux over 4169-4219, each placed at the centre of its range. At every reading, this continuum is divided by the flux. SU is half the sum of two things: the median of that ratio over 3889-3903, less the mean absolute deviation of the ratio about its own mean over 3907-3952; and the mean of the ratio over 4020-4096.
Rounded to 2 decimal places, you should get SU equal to 1.01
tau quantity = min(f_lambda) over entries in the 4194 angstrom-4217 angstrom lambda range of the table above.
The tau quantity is 17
